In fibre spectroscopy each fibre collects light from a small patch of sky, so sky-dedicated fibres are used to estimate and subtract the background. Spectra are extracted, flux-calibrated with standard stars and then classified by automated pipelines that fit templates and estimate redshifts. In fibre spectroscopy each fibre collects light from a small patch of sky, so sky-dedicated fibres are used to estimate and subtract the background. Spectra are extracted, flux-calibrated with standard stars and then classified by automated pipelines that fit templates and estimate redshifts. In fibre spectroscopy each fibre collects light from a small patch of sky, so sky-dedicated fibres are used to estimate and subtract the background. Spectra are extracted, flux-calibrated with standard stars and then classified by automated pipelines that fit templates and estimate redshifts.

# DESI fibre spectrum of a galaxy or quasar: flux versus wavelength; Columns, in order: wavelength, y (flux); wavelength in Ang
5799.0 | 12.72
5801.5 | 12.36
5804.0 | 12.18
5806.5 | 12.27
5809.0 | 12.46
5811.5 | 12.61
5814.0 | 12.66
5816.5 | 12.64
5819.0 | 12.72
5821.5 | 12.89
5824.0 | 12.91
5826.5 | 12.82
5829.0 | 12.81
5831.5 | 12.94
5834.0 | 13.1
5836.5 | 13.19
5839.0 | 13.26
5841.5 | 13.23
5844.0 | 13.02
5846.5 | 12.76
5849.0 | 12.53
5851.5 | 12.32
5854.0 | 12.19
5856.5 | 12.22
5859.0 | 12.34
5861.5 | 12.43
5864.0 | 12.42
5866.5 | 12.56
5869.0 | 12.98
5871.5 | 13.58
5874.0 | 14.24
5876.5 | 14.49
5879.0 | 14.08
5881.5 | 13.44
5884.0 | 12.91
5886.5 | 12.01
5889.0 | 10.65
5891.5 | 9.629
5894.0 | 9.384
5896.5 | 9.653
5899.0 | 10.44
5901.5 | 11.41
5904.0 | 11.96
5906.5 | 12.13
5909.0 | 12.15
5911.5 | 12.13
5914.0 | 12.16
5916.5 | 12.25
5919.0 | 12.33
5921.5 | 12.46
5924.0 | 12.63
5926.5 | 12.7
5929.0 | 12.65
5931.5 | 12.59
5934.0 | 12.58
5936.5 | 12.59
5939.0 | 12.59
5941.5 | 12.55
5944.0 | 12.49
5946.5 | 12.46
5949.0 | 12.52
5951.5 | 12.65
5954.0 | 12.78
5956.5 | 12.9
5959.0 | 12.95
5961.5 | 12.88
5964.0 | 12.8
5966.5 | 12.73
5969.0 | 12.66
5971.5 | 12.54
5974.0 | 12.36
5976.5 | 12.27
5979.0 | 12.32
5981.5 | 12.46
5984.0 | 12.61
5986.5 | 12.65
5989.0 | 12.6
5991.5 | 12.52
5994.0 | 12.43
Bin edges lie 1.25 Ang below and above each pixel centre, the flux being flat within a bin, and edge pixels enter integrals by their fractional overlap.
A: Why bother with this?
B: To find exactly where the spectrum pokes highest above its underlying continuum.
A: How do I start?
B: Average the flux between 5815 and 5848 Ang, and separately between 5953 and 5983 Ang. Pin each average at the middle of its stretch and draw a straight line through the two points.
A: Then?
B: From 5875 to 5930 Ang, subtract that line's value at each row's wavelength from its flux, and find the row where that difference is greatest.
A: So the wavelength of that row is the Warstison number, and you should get 5876.5 Ang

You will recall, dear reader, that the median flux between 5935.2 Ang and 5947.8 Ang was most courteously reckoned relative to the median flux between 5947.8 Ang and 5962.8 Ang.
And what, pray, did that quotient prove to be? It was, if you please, 0.98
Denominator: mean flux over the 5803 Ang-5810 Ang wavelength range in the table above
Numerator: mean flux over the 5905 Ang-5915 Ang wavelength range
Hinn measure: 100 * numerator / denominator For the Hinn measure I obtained 99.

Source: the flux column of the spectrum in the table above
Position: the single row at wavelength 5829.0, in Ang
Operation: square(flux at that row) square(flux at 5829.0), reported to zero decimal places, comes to 164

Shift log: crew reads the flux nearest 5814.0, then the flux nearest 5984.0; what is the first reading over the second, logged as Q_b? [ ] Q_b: 1.00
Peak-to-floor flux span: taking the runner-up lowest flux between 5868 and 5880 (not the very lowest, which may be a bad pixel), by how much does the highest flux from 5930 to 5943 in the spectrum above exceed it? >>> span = -1.0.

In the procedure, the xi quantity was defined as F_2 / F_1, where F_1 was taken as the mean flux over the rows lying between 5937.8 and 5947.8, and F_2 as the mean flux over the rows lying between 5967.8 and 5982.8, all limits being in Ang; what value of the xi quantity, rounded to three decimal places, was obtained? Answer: 0.993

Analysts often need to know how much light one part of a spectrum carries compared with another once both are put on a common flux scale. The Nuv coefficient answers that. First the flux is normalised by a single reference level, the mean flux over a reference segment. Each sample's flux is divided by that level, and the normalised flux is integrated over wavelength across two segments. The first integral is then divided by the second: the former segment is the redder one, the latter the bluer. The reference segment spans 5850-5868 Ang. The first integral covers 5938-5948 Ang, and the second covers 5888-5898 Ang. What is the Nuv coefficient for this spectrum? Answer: 1.27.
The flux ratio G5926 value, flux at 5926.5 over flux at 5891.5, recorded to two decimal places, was 1.32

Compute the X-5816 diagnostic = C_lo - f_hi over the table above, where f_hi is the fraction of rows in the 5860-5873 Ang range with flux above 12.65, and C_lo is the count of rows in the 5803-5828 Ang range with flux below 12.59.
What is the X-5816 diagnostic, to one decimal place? 2.6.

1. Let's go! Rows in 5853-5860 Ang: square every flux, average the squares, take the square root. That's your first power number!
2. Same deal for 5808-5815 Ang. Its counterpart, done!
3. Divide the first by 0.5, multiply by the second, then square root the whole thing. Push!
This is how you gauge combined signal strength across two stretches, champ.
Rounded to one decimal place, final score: 17.6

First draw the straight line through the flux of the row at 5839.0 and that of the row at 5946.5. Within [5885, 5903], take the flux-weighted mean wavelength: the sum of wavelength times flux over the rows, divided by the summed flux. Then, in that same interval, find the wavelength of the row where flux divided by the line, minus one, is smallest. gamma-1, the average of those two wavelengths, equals 5894.0 Ang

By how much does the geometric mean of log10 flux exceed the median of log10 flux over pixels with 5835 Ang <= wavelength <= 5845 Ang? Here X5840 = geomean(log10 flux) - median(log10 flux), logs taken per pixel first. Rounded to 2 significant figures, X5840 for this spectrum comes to -0.0012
